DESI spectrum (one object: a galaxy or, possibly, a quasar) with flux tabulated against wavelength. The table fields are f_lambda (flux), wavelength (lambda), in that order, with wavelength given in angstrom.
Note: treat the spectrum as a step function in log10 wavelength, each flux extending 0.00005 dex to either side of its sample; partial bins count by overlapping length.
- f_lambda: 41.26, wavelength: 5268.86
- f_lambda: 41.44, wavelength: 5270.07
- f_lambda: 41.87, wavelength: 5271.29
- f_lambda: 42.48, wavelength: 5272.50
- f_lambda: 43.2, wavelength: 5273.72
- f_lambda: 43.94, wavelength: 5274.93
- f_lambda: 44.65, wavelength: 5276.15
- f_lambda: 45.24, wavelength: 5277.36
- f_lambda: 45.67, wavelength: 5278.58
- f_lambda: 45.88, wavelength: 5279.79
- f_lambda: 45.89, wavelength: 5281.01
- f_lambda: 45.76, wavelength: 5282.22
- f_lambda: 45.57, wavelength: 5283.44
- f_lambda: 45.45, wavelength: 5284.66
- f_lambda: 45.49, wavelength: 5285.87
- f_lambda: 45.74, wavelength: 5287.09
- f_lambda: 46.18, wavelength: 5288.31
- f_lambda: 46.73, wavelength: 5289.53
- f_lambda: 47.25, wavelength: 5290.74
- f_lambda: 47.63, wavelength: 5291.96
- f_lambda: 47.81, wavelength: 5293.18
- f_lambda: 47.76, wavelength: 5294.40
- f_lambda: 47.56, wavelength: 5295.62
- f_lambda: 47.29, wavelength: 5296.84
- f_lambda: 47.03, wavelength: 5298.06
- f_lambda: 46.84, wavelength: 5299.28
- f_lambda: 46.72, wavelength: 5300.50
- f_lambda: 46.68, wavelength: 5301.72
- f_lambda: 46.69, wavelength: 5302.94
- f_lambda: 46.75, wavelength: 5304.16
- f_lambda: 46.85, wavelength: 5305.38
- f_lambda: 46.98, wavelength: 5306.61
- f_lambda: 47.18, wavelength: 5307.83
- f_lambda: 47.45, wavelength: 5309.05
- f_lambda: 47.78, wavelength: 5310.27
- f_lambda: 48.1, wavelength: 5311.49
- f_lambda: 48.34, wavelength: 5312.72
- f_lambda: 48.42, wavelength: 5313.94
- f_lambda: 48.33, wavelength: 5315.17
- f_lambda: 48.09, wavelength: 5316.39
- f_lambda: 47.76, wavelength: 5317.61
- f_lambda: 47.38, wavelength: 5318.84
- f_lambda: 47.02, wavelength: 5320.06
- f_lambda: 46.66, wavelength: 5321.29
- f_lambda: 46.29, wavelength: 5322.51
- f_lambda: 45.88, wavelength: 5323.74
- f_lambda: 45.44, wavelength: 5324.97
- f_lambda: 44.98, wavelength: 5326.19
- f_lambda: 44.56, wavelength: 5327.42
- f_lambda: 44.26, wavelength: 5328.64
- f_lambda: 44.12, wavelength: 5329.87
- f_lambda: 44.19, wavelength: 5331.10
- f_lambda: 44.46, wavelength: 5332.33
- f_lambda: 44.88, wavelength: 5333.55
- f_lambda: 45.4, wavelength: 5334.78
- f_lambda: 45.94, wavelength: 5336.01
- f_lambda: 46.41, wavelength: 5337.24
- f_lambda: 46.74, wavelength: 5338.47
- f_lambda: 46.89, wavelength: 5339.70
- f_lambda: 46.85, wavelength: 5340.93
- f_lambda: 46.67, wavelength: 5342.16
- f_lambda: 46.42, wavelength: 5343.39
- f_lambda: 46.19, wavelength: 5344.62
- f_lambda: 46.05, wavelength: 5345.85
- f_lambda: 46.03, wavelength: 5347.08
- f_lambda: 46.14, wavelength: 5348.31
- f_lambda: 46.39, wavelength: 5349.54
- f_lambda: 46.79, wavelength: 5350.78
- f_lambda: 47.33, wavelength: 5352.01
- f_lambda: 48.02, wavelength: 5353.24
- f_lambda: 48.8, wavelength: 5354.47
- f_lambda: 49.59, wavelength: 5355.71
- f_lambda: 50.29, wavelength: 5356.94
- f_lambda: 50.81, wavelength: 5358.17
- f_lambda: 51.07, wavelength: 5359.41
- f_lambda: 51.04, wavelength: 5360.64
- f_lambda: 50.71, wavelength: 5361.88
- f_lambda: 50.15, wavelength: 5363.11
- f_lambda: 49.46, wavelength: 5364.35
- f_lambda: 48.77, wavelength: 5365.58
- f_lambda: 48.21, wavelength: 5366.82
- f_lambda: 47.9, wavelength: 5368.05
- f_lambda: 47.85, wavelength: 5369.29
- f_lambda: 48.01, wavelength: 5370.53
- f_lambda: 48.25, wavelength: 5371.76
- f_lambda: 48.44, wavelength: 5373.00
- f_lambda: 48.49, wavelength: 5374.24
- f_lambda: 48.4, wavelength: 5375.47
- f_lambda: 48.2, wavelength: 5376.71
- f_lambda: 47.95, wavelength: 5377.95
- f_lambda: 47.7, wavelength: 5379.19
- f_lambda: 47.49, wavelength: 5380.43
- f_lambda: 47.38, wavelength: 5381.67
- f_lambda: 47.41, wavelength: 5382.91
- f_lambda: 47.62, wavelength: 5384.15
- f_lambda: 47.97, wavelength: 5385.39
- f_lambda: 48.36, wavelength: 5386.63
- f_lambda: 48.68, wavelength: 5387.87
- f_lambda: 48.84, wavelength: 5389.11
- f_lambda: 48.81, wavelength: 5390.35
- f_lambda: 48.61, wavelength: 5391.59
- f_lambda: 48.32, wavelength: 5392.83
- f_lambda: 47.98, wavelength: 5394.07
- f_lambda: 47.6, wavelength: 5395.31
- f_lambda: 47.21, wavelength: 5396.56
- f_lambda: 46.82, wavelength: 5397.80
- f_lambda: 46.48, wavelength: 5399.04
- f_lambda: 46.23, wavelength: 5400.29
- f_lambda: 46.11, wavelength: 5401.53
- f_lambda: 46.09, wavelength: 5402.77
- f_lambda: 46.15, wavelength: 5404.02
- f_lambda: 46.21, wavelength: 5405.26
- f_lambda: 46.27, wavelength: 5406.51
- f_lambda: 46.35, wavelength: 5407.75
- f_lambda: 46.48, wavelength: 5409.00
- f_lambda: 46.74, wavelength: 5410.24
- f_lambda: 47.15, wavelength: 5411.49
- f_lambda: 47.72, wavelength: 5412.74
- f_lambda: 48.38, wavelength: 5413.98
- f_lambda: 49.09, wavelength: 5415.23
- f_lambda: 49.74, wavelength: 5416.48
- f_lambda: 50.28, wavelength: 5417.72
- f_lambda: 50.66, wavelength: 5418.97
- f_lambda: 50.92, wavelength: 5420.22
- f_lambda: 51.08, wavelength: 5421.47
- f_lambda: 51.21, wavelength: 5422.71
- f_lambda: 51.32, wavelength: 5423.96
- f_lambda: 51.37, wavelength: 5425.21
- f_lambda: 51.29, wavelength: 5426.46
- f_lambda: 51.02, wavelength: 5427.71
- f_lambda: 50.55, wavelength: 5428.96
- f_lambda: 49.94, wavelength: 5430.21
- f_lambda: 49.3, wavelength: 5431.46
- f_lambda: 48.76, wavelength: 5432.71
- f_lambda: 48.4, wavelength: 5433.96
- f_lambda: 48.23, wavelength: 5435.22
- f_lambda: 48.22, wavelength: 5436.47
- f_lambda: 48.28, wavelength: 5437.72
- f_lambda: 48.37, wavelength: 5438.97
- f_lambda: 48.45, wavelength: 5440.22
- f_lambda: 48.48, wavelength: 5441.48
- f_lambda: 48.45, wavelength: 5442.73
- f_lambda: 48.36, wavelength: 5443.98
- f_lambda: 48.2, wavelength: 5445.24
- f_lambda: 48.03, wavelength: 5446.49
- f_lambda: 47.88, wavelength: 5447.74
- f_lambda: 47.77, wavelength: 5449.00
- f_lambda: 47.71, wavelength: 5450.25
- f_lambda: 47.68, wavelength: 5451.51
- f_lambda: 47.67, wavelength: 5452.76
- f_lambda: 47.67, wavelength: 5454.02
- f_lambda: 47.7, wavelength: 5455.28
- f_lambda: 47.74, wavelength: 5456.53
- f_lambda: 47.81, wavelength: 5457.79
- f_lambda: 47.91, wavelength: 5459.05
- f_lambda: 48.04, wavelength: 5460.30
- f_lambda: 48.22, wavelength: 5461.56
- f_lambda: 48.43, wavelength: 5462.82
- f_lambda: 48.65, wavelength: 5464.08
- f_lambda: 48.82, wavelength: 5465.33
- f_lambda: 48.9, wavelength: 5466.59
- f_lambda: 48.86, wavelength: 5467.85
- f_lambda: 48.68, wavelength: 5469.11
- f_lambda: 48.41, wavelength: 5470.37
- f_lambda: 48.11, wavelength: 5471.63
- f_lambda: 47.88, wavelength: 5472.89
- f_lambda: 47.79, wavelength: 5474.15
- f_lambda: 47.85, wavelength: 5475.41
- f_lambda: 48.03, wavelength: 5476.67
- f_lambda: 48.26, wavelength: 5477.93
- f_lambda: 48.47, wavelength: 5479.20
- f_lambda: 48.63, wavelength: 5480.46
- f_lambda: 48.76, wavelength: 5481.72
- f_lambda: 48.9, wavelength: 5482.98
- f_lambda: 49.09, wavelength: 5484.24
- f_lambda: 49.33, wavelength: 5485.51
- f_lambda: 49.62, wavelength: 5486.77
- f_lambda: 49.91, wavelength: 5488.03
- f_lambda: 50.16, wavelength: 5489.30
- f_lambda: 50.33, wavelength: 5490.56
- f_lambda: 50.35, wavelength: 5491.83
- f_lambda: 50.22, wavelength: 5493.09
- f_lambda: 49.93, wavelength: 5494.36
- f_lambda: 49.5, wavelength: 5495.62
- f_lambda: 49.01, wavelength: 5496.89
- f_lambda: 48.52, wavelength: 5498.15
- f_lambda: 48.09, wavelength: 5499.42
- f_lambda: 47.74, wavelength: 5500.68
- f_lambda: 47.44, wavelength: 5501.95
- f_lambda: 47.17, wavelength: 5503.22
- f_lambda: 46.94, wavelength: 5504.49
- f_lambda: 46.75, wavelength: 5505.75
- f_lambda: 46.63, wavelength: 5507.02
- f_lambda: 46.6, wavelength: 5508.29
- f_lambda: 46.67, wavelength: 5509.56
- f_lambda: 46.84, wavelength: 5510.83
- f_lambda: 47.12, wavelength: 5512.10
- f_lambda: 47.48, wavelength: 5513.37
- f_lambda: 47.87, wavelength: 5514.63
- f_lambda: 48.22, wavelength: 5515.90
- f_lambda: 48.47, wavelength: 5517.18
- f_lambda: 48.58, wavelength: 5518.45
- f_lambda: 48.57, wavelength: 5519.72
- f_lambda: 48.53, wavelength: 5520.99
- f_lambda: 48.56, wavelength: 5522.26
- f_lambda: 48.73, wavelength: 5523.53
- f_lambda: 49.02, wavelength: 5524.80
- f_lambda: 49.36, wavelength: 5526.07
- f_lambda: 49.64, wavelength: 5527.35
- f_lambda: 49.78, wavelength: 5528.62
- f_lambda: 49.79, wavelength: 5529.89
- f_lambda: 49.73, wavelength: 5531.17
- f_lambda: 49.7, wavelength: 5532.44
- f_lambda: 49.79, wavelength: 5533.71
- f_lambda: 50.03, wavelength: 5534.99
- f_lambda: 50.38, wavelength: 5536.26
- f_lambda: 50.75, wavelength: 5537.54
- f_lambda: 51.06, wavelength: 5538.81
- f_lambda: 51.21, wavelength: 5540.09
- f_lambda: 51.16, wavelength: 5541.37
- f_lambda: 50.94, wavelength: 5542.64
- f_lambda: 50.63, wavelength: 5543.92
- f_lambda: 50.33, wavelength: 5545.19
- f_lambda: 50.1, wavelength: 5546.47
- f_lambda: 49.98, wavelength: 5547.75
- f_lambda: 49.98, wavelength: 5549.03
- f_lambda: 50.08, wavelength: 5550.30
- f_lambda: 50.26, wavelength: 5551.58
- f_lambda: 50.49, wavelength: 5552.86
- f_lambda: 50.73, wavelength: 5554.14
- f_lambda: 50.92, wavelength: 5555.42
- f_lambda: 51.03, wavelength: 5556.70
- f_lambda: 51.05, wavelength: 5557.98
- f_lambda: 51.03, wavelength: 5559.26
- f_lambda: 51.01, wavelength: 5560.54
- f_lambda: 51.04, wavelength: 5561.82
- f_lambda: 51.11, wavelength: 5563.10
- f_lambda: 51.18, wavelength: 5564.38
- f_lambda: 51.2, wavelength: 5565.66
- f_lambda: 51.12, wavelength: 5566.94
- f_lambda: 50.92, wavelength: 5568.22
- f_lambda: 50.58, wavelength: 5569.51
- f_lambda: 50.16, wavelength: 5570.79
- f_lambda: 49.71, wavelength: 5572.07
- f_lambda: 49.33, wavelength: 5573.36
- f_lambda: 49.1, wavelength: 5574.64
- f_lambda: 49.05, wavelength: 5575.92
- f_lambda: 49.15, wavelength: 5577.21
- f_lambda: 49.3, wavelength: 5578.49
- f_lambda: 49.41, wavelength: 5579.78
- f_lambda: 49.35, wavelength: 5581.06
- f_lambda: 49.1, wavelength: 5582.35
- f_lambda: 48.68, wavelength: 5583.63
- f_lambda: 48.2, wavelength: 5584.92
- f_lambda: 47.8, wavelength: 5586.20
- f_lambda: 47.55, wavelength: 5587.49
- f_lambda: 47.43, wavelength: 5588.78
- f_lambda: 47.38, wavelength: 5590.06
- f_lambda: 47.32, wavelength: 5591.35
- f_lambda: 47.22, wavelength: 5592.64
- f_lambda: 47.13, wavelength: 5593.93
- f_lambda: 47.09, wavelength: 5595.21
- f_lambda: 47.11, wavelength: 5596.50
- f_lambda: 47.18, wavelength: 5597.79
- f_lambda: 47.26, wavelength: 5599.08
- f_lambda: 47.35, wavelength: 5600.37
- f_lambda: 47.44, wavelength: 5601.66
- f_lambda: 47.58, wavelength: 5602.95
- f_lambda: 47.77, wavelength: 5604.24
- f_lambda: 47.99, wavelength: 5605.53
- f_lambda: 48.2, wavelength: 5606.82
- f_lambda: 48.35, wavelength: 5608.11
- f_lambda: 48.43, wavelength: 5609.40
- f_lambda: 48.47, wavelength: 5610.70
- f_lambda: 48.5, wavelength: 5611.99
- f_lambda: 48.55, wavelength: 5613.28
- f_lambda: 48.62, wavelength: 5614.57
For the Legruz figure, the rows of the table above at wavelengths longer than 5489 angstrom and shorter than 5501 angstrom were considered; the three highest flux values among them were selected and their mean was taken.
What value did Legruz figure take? 50.3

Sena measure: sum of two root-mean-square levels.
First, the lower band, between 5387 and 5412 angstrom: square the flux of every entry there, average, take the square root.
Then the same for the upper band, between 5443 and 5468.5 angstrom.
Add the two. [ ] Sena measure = 95.3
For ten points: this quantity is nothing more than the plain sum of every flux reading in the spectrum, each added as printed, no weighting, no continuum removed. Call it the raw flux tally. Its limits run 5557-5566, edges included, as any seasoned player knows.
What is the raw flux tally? 358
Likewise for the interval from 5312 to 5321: 335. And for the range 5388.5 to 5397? 337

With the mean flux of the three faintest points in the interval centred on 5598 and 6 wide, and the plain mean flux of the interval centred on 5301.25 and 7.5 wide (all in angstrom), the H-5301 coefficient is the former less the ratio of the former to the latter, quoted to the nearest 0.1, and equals 46.1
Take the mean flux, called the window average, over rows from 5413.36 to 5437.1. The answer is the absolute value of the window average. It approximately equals 50.0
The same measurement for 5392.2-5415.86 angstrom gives 47.0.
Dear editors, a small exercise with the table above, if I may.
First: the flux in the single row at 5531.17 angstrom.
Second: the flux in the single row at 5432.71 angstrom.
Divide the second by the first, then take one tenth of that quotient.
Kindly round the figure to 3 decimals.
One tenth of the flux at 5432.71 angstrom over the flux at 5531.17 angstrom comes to 0.098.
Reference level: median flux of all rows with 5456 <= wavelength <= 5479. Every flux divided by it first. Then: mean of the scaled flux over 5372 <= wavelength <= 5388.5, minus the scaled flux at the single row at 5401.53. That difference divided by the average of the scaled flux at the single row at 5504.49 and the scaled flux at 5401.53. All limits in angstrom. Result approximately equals 0.041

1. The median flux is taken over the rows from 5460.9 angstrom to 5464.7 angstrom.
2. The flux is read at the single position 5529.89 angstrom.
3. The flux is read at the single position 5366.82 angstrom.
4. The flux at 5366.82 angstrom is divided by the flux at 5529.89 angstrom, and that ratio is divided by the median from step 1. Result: 0.0200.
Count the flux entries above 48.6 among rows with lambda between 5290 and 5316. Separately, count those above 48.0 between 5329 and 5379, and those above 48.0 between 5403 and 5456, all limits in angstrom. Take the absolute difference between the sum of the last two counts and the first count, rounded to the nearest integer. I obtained 45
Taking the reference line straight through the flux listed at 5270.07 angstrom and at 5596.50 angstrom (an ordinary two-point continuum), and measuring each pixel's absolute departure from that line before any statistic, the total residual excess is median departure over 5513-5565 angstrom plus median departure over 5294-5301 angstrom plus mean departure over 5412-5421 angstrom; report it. 14.7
